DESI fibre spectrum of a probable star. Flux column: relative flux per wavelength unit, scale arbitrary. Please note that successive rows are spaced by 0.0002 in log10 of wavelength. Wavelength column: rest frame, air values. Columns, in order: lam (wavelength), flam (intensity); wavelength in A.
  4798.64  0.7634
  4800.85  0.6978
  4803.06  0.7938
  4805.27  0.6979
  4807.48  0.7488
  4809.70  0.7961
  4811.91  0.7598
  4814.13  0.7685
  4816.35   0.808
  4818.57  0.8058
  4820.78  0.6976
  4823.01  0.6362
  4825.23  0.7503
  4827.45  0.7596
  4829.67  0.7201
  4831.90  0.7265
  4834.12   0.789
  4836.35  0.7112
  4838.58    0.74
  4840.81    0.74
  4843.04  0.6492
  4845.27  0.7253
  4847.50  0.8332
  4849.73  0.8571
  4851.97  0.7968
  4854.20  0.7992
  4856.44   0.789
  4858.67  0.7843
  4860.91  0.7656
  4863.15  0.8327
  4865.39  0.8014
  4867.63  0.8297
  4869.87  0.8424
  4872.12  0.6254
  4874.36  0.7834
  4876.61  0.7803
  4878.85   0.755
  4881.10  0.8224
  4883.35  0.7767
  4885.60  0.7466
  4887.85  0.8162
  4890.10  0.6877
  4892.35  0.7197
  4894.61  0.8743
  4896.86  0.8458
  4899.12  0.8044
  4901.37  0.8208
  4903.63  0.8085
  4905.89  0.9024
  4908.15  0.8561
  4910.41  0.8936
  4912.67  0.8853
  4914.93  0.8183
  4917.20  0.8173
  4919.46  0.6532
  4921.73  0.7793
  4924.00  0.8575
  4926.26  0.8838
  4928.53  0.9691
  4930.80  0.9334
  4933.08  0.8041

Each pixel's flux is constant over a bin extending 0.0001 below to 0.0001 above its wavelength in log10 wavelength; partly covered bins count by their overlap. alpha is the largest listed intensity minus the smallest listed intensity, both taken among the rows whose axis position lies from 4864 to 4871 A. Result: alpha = 0.04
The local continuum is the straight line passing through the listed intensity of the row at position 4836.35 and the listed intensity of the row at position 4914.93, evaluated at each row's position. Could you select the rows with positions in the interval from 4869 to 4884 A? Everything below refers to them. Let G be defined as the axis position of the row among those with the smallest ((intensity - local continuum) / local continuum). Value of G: 4872.12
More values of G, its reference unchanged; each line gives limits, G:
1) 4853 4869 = 4860.91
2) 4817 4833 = 4823.01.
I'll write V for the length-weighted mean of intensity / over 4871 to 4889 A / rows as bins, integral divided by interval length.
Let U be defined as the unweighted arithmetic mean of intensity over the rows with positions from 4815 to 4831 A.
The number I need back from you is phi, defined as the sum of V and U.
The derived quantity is 1.50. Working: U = 0.74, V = 0.763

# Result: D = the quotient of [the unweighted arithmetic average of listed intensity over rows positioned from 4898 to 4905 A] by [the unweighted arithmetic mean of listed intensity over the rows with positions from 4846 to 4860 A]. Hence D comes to 1.00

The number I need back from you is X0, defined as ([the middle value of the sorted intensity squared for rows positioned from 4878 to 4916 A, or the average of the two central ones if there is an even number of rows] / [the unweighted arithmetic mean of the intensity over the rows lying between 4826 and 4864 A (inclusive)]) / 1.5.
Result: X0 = 0.583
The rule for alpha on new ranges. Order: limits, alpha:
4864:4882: 0.22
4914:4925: 0.20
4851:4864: 0.07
